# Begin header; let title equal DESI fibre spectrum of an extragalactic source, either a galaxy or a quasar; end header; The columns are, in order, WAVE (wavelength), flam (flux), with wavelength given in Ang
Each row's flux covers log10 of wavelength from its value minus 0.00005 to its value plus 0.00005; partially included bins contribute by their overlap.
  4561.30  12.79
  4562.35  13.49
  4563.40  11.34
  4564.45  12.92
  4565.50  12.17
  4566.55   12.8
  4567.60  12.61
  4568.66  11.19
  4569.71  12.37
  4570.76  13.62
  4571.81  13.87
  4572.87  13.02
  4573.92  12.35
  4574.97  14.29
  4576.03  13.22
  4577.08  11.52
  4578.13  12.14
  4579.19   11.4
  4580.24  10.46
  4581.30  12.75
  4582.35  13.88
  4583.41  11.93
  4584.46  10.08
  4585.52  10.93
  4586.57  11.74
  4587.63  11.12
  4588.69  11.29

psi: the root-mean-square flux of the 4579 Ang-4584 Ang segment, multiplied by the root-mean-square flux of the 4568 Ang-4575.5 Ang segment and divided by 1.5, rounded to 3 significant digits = 105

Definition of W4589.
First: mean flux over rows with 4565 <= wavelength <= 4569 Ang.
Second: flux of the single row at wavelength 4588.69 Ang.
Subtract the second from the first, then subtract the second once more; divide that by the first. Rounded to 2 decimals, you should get -0.85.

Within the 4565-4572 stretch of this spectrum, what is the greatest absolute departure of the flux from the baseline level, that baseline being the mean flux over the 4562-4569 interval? 1.51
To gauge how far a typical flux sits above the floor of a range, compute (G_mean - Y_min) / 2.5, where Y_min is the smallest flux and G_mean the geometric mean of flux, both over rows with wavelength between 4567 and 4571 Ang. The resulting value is 0.49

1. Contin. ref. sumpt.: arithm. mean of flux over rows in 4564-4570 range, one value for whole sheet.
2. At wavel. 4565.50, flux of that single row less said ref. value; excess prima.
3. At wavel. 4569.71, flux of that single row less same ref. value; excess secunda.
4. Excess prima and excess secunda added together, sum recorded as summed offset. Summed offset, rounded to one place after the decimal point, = -0.1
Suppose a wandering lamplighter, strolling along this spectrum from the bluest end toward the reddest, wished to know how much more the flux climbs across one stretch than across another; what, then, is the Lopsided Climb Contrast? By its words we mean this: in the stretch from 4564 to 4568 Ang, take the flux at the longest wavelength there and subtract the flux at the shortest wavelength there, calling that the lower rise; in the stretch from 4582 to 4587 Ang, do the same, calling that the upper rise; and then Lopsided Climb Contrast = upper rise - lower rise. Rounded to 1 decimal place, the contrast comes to -1.8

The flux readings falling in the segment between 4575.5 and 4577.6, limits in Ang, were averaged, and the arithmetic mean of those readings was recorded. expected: 12.4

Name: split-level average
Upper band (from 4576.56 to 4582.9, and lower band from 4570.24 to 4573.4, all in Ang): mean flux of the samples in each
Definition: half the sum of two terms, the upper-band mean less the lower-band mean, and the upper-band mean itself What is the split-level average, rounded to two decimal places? 5.27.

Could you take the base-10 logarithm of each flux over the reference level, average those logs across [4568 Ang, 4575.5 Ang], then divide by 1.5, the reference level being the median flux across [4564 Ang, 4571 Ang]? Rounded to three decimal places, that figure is 0.007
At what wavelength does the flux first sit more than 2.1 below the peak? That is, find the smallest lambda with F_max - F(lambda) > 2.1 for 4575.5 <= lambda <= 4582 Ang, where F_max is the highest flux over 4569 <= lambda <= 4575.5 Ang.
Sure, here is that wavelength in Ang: 4577.08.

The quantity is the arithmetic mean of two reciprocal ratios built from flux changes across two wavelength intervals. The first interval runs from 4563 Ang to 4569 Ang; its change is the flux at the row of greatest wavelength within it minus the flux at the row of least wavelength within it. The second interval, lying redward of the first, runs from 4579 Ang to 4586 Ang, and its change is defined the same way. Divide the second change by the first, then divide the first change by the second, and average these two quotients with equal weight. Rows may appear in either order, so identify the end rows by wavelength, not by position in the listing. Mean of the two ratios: 1.73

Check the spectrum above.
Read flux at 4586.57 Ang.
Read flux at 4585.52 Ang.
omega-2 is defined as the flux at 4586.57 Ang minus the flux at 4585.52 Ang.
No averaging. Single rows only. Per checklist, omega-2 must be 0.8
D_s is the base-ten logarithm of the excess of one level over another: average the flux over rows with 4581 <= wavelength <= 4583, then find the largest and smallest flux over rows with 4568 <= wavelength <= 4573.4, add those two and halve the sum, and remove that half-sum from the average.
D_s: -0.1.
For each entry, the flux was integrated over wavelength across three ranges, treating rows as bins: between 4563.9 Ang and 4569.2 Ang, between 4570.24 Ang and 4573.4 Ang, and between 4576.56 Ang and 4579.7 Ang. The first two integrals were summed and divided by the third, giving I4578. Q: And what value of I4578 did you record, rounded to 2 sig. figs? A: 2.9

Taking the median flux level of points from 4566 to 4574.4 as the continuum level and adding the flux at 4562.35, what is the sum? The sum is 26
